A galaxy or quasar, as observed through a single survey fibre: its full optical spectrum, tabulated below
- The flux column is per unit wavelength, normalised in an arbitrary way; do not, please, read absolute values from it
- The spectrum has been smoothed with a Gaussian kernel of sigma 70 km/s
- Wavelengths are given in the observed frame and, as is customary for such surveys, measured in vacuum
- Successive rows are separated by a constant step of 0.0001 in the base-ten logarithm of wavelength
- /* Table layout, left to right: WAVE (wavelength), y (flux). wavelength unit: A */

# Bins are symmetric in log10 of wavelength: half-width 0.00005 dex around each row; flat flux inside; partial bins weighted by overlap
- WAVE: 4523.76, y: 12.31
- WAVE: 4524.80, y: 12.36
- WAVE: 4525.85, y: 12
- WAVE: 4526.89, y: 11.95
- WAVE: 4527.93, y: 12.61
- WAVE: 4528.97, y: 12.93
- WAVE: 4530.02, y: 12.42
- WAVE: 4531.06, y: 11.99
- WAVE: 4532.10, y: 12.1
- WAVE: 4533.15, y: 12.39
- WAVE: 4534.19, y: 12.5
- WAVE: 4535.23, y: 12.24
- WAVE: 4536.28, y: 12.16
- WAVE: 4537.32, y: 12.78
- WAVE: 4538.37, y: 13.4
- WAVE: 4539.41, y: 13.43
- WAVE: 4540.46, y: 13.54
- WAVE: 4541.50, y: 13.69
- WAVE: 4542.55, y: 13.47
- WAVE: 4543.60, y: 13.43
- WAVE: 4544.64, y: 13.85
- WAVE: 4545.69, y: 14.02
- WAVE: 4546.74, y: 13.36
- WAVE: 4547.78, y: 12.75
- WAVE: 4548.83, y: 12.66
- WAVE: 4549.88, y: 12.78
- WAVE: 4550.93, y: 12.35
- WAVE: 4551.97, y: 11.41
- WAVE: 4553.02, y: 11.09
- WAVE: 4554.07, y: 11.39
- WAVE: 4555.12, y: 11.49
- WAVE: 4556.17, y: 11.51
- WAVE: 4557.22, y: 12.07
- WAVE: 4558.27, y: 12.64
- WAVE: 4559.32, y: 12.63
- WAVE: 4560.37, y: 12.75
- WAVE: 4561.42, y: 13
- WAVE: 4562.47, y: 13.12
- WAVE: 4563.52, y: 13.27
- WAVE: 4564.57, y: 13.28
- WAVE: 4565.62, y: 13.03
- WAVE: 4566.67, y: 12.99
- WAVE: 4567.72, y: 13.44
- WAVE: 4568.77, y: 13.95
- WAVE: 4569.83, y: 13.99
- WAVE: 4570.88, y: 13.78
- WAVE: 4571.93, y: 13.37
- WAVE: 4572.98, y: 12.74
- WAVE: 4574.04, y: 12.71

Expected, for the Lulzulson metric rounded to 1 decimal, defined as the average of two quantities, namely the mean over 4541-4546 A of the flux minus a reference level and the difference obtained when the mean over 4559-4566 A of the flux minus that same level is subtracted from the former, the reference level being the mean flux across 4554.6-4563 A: 1.0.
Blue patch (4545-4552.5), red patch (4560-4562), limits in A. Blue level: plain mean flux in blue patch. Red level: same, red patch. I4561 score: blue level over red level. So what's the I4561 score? 0.99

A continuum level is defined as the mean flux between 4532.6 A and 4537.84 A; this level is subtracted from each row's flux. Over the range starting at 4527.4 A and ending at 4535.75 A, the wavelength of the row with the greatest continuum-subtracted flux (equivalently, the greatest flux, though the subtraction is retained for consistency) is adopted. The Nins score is 4528.97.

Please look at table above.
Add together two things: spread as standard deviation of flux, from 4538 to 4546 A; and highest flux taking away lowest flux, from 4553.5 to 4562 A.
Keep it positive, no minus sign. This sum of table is 1.8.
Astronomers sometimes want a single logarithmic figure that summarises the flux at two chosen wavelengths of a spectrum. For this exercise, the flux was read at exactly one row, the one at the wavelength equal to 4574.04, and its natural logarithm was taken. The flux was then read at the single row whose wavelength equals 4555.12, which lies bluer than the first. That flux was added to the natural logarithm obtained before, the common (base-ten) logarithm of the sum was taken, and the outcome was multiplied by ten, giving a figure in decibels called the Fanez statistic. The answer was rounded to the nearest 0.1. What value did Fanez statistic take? 11.5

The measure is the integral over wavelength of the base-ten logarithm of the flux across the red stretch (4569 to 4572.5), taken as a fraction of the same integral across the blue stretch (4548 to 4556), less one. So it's -0.5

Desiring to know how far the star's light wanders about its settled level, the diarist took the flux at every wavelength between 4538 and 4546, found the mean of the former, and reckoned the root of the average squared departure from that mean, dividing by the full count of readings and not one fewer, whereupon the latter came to 0.21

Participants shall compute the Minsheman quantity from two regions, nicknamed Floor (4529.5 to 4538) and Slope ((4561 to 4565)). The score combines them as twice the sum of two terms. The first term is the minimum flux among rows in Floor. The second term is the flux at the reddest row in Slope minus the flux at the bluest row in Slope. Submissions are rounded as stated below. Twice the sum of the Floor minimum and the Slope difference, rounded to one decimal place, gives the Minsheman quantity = 24.5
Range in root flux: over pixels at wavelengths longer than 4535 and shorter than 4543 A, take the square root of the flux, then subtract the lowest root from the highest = 0.21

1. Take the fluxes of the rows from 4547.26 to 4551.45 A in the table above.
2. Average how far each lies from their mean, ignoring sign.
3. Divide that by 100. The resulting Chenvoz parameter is 0.0014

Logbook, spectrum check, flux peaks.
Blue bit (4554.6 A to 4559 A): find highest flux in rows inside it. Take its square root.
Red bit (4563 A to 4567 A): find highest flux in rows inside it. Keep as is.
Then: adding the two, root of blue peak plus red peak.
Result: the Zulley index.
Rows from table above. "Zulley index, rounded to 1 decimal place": 16.8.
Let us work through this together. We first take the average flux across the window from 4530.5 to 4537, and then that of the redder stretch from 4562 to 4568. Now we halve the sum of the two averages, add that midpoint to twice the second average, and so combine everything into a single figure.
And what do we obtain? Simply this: 39.1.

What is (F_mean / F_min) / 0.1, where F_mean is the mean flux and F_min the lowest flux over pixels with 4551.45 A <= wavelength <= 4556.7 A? 10.3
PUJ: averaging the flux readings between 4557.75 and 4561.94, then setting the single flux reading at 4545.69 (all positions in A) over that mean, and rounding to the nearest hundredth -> 1.10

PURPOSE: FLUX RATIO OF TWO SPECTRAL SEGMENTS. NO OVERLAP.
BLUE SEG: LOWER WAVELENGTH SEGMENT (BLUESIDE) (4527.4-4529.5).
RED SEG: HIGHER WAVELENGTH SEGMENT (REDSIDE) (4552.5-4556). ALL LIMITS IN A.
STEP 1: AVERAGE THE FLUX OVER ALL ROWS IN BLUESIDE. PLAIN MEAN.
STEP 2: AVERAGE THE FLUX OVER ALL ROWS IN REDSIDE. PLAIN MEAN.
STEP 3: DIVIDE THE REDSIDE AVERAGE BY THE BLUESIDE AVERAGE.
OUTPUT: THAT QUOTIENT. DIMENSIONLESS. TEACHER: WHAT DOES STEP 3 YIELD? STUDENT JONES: 0.89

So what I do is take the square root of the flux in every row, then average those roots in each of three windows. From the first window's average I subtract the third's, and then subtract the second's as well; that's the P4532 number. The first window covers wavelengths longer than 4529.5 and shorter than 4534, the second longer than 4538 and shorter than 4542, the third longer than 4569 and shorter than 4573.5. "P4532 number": -3.85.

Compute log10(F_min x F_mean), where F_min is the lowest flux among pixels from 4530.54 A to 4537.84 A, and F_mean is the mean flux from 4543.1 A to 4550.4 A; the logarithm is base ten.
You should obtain 2.20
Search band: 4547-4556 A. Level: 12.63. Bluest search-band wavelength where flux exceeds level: 4547.78 A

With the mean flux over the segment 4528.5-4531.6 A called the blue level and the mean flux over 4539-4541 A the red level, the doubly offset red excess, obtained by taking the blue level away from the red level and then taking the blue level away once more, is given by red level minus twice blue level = -11.4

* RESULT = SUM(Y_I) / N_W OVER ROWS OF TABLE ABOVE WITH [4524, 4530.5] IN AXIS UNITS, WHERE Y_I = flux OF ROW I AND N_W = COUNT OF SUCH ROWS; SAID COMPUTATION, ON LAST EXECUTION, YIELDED 12.4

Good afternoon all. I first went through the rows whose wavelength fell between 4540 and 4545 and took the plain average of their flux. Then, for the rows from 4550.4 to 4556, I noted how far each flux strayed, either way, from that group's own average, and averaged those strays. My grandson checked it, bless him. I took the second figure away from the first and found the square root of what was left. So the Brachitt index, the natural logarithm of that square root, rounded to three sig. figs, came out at 1.29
